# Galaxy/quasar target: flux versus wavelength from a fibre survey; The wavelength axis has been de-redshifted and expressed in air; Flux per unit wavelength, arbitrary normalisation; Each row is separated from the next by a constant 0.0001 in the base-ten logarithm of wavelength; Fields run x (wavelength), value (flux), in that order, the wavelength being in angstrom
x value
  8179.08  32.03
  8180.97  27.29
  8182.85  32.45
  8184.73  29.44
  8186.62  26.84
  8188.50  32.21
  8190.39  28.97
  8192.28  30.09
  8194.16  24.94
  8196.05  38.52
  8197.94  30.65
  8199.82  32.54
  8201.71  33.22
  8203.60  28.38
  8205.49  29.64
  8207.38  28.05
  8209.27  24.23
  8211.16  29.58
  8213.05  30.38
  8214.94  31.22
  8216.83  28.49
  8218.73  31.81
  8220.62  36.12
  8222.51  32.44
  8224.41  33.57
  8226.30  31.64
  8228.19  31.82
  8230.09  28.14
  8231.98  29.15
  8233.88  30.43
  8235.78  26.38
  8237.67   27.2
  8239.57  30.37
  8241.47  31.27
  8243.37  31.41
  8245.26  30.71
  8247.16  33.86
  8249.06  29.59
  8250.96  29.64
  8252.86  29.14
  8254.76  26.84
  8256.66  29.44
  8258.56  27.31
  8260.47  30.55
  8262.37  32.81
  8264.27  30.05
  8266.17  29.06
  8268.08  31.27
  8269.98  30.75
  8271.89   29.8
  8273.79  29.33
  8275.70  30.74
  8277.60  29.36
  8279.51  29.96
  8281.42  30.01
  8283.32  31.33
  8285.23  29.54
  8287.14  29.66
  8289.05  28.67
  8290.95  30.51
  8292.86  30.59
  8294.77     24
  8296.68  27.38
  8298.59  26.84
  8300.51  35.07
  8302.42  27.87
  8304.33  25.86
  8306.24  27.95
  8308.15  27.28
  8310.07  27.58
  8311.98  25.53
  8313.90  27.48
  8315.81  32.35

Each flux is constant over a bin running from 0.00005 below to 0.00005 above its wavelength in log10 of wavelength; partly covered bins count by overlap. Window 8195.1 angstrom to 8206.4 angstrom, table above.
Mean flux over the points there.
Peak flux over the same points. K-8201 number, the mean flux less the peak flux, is -6.4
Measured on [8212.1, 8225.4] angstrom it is -4.1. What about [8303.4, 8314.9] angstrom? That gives -1.0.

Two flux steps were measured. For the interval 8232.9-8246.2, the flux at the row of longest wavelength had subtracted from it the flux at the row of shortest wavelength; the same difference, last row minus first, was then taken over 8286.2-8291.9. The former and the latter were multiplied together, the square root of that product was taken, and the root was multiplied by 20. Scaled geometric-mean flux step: 10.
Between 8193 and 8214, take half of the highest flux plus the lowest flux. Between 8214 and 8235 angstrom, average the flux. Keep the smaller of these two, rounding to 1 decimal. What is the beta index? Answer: 31.3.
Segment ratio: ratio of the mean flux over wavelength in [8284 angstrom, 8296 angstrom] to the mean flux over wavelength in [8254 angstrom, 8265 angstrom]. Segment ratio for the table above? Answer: 0.977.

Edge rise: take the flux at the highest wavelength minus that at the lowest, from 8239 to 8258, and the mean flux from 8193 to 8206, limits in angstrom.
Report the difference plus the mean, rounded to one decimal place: 30.2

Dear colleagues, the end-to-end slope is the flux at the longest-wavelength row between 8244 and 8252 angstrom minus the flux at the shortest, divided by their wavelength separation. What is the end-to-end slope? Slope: -0.19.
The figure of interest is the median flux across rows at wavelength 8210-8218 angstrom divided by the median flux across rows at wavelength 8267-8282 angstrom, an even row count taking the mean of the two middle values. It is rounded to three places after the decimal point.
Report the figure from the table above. 1.000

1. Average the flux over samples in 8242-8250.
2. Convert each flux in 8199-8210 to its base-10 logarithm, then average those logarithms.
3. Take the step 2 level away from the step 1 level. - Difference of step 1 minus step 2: 29.9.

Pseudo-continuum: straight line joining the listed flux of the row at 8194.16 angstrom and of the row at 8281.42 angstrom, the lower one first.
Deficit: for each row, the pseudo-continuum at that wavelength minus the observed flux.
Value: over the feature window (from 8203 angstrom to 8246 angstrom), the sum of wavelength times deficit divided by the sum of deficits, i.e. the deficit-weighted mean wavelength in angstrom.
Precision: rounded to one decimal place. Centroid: 8223.1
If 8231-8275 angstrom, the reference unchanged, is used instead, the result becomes 8248.6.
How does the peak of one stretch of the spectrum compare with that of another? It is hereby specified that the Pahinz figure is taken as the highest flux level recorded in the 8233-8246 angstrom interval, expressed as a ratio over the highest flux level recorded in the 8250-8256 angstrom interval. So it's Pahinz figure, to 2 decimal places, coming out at 1.06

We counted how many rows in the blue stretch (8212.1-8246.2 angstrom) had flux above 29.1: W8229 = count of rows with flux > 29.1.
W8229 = 14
